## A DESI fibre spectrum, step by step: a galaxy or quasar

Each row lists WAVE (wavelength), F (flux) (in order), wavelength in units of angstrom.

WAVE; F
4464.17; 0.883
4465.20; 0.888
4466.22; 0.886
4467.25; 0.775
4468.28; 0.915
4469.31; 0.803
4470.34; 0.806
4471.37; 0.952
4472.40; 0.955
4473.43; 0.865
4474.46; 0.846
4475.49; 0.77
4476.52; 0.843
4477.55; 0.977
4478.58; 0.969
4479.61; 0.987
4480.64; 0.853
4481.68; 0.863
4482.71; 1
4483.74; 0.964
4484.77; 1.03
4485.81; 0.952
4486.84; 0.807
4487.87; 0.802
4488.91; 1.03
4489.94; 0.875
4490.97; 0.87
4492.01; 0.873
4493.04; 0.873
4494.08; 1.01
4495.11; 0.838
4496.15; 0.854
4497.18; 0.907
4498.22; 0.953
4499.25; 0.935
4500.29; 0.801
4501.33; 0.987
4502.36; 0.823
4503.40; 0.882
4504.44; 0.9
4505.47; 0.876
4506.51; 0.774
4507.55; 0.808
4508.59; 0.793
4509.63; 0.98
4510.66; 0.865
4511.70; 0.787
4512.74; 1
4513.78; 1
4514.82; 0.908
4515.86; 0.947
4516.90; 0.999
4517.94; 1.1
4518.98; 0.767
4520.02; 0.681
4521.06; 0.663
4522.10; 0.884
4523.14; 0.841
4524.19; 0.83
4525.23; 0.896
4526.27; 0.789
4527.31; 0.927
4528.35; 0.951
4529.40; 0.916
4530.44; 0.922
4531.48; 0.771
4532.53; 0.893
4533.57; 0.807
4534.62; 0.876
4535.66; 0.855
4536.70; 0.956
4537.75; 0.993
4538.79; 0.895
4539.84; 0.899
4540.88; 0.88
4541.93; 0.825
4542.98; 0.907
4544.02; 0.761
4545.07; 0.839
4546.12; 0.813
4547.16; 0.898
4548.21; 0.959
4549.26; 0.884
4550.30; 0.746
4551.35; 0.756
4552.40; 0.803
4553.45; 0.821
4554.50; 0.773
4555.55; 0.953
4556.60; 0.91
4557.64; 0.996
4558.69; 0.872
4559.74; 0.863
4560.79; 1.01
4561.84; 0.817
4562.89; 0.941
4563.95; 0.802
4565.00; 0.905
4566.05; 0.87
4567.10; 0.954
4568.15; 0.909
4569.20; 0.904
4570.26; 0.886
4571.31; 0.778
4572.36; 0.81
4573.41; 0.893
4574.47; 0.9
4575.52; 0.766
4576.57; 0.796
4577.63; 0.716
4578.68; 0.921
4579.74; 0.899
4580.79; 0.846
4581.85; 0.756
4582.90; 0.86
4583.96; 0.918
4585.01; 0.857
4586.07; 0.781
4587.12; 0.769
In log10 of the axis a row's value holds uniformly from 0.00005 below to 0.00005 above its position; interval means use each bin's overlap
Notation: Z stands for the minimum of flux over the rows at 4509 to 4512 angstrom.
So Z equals 0.787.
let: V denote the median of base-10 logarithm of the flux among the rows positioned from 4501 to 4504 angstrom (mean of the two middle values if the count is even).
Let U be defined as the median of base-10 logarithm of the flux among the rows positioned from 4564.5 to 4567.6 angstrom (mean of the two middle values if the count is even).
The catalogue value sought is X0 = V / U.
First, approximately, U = -0.043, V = -0.05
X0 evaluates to 1.26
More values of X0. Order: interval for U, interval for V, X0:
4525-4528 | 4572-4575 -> 1.03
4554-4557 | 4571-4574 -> 2.23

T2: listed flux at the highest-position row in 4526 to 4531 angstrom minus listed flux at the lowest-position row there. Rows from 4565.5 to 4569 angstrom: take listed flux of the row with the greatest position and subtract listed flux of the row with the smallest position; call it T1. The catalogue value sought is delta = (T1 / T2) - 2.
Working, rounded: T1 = 0.039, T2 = 0.13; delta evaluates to -1.71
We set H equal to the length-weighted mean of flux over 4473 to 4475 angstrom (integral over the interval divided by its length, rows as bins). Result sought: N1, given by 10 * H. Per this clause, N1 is 8.54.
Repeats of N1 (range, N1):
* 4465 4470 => 8.50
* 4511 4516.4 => 9.26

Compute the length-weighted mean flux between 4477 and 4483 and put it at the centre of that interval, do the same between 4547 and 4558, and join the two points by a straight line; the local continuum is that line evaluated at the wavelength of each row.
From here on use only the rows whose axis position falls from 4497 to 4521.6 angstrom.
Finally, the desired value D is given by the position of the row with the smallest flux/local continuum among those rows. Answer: 4521.06 angstrom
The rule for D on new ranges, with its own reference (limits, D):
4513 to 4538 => 4521.06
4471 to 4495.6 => 4475.49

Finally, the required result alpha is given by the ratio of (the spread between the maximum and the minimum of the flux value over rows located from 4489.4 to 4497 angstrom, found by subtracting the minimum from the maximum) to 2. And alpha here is 0.086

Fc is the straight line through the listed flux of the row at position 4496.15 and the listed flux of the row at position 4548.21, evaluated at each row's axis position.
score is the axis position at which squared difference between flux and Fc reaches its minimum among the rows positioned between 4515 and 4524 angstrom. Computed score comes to 4522.10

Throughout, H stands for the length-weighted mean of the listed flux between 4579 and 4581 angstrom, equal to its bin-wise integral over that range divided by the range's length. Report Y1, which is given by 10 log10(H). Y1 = -0.55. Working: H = 0.88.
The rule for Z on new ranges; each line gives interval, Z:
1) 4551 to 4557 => 0.756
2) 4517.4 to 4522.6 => 0.663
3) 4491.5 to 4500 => 0.838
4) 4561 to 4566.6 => 0.802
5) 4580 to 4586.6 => 0.756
